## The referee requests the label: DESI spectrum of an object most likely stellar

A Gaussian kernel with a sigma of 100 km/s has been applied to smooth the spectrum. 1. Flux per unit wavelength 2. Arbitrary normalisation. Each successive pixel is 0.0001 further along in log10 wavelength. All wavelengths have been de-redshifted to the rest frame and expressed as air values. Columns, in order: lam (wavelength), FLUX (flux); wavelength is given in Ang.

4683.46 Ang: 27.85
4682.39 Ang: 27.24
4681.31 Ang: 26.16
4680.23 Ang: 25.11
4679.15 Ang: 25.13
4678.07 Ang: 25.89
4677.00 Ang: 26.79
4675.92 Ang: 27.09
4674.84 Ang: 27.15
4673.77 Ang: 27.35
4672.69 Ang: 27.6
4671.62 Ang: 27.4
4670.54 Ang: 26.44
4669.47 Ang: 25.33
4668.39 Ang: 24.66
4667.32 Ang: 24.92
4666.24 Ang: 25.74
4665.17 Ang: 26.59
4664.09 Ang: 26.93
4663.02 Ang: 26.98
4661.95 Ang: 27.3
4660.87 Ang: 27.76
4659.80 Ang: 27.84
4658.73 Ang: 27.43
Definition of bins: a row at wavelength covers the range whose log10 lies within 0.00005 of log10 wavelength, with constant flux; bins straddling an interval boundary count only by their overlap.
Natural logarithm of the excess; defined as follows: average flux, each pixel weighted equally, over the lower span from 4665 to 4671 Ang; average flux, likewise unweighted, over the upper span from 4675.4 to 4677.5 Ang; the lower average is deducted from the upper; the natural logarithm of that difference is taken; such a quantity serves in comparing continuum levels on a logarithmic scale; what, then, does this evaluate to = 0.3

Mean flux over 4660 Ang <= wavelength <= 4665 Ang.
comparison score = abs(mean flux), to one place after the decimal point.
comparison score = 27.2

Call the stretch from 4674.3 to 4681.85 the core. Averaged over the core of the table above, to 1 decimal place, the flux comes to 26.2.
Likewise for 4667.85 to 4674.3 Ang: 26.5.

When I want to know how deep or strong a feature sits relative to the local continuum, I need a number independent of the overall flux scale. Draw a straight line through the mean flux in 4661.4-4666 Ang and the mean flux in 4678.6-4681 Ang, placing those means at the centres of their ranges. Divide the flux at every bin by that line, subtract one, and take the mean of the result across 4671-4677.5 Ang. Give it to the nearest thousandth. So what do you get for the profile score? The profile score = 0.058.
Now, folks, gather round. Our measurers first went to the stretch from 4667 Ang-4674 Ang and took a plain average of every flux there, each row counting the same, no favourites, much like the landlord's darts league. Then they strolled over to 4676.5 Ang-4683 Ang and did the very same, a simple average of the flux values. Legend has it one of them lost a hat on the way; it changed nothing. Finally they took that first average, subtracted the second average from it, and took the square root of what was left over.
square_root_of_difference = 0.4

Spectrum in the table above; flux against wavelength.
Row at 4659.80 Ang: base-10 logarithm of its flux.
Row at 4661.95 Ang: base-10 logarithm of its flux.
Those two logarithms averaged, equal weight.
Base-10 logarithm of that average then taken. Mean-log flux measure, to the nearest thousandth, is 0.158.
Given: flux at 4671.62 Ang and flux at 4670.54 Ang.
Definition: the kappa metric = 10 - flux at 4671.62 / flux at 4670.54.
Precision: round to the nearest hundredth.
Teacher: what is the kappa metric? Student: 8.96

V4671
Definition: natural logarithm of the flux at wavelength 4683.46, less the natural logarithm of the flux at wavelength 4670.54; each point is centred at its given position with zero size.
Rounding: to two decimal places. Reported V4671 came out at 0.05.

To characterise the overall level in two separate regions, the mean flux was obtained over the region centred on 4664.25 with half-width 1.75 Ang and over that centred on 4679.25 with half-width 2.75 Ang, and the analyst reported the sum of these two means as 52.6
